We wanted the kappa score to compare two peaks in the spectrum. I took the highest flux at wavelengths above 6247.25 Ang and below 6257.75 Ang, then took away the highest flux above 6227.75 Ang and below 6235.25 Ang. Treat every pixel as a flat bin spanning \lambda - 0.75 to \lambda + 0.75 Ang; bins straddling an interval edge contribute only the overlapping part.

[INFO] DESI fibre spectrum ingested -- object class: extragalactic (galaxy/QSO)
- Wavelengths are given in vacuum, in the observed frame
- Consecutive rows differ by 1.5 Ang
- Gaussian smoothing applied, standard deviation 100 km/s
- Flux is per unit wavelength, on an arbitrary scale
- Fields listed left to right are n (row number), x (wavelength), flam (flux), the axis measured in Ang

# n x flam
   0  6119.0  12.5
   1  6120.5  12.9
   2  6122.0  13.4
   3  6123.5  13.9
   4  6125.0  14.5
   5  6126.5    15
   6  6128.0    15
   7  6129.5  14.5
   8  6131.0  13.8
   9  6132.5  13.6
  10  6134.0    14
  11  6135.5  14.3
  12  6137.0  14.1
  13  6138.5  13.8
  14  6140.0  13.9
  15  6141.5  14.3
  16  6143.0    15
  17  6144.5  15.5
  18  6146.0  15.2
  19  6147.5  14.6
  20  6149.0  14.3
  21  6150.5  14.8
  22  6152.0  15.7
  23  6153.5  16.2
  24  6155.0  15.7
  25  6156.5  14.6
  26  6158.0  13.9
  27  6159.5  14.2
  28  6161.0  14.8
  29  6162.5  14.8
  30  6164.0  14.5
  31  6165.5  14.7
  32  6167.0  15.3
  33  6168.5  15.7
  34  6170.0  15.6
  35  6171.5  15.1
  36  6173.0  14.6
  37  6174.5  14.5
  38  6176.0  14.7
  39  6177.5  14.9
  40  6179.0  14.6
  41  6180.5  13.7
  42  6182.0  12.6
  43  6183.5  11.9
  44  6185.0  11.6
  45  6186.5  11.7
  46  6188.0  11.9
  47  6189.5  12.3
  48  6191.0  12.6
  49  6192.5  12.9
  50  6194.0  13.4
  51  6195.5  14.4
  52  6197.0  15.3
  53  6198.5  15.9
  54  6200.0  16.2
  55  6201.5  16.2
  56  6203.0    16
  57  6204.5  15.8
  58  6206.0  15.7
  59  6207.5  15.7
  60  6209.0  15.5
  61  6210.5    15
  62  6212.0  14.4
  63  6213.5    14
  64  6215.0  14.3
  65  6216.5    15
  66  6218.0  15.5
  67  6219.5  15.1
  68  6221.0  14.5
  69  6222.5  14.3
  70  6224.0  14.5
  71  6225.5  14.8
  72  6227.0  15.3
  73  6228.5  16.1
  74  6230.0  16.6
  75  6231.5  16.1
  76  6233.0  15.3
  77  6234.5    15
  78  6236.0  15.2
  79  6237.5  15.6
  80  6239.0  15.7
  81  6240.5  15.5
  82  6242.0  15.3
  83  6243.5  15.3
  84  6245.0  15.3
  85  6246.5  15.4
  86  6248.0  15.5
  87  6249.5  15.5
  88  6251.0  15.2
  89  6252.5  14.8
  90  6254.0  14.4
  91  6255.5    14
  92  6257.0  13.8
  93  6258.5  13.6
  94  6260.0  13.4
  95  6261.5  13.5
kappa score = -1.1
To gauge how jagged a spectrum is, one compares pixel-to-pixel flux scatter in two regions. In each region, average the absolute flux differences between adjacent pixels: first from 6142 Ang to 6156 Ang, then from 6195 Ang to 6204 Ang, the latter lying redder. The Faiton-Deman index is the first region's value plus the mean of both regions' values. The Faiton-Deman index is 0.97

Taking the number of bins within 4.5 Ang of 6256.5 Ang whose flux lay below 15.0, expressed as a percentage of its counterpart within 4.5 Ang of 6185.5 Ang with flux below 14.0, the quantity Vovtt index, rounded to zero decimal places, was 100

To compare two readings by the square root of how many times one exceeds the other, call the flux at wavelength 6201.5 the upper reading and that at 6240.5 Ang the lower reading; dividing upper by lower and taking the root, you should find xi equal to 1.02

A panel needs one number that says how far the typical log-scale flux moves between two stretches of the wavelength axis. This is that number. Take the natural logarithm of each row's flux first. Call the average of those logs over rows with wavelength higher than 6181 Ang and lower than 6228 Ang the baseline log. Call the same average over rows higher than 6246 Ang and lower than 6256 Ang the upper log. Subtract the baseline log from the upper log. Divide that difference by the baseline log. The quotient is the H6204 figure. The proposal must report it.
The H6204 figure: 0.018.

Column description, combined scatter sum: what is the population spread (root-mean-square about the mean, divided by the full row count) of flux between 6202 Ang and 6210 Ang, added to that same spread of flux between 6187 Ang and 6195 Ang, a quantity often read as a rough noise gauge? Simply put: 0.7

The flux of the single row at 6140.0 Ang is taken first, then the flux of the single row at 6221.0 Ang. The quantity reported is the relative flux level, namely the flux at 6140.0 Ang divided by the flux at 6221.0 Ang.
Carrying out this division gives 0.96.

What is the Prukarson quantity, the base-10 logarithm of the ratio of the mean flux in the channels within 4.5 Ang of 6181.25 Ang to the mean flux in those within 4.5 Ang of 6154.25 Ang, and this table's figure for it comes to -0.06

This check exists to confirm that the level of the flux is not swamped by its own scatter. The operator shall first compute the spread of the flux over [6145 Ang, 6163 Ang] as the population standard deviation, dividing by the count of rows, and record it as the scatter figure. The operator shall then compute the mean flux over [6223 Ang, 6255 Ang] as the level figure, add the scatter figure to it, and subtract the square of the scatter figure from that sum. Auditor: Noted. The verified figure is 15.6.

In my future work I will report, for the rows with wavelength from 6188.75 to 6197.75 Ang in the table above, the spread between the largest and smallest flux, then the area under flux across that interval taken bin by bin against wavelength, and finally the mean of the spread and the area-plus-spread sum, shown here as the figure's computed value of 63.7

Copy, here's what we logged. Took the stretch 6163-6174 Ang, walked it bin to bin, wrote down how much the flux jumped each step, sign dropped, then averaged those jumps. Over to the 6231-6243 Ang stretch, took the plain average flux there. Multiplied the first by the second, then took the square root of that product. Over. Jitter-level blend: 2.43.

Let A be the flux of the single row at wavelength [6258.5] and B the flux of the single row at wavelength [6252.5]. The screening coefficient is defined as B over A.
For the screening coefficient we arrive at 1.09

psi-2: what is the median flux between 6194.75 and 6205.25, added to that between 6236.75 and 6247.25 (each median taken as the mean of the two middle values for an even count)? 31.3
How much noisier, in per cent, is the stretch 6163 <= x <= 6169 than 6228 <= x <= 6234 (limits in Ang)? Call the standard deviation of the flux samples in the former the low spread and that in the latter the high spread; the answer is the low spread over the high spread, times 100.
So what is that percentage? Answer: 102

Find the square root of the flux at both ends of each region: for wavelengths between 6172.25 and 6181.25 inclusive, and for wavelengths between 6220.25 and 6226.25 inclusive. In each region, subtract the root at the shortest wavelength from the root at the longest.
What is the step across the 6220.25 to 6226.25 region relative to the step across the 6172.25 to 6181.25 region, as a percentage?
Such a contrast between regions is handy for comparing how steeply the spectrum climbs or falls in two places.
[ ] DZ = -33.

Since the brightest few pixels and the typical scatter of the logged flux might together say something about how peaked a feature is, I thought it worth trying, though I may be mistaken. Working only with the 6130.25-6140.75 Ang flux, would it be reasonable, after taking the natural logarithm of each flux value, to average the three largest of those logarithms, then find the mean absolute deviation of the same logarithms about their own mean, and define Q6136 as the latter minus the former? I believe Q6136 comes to -2.64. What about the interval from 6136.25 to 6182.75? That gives -2.73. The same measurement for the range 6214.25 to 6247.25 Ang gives -2.76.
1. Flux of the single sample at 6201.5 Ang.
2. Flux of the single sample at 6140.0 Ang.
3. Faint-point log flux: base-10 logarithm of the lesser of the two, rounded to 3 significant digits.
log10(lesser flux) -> 1.14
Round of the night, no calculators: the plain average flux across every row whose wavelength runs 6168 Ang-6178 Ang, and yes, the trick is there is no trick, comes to 15.0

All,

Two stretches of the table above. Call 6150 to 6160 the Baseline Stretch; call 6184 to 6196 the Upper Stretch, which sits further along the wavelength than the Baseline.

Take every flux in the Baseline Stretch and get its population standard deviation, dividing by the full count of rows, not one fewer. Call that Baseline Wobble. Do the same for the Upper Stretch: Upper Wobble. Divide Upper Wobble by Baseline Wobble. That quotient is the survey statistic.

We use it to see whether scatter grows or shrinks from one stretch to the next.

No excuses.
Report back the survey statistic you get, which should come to 1.12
